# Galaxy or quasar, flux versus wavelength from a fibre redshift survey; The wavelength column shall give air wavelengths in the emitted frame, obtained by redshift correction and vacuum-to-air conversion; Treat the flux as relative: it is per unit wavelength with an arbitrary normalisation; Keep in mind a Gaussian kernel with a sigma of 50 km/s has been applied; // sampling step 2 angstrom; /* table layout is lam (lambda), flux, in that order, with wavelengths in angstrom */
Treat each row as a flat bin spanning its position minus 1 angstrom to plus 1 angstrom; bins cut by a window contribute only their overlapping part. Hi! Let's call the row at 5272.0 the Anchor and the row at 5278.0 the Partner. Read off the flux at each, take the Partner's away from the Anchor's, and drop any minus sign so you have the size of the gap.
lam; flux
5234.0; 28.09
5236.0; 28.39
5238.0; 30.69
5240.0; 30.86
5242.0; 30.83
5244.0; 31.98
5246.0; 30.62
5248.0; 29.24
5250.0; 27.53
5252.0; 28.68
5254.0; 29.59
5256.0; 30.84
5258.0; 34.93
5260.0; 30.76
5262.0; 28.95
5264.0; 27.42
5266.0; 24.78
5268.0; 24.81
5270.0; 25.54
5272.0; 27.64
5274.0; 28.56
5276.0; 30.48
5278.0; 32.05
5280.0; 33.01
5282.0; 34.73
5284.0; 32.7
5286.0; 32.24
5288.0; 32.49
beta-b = 4.4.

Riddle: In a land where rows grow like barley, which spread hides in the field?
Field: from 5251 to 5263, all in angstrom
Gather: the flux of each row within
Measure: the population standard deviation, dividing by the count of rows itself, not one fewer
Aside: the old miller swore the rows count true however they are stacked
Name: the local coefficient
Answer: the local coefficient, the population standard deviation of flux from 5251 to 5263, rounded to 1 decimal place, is 2.1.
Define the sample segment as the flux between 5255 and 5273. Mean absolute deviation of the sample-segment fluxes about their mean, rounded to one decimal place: 2.6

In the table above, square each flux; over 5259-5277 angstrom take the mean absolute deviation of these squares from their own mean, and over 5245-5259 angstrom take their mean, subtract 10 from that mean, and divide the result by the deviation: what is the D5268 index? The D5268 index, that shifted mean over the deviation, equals 9.1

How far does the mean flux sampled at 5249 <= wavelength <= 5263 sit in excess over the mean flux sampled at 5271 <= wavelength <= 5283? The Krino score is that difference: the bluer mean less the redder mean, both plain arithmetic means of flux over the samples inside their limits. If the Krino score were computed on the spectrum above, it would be -0.9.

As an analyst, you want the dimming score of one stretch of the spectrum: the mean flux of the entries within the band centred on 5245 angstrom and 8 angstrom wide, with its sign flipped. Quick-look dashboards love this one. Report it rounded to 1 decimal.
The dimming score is -30.7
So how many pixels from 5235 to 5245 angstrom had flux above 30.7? 3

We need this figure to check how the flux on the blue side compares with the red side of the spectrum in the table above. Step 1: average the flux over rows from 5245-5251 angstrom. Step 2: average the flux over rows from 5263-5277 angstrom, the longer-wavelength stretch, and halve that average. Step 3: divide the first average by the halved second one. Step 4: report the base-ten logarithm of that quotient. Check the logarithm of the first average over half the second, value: 0.33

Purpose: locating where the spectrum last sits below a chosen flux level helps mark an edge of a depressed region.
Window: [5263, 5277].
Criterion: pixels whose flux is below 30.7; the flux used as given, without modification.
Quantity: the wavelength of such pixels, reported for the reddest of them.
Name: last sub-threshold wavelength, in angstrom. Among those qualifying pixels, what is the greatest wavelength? 5276.0 angstrom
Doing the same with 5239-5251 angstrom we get 5250.0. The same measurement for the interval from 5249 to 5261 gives 5254.0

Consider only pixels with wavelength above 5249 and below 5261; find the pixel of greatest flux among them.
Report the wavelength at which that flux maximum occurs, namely 5258.0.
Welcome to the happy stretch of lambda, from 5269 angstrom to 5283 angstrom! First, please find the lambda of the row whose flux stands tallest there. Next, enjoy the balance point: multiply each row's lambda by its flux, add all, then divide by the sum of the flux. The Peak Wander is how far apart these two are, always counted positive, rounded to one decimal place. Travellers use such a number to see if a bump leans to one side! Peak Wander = 5.6 angstrom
